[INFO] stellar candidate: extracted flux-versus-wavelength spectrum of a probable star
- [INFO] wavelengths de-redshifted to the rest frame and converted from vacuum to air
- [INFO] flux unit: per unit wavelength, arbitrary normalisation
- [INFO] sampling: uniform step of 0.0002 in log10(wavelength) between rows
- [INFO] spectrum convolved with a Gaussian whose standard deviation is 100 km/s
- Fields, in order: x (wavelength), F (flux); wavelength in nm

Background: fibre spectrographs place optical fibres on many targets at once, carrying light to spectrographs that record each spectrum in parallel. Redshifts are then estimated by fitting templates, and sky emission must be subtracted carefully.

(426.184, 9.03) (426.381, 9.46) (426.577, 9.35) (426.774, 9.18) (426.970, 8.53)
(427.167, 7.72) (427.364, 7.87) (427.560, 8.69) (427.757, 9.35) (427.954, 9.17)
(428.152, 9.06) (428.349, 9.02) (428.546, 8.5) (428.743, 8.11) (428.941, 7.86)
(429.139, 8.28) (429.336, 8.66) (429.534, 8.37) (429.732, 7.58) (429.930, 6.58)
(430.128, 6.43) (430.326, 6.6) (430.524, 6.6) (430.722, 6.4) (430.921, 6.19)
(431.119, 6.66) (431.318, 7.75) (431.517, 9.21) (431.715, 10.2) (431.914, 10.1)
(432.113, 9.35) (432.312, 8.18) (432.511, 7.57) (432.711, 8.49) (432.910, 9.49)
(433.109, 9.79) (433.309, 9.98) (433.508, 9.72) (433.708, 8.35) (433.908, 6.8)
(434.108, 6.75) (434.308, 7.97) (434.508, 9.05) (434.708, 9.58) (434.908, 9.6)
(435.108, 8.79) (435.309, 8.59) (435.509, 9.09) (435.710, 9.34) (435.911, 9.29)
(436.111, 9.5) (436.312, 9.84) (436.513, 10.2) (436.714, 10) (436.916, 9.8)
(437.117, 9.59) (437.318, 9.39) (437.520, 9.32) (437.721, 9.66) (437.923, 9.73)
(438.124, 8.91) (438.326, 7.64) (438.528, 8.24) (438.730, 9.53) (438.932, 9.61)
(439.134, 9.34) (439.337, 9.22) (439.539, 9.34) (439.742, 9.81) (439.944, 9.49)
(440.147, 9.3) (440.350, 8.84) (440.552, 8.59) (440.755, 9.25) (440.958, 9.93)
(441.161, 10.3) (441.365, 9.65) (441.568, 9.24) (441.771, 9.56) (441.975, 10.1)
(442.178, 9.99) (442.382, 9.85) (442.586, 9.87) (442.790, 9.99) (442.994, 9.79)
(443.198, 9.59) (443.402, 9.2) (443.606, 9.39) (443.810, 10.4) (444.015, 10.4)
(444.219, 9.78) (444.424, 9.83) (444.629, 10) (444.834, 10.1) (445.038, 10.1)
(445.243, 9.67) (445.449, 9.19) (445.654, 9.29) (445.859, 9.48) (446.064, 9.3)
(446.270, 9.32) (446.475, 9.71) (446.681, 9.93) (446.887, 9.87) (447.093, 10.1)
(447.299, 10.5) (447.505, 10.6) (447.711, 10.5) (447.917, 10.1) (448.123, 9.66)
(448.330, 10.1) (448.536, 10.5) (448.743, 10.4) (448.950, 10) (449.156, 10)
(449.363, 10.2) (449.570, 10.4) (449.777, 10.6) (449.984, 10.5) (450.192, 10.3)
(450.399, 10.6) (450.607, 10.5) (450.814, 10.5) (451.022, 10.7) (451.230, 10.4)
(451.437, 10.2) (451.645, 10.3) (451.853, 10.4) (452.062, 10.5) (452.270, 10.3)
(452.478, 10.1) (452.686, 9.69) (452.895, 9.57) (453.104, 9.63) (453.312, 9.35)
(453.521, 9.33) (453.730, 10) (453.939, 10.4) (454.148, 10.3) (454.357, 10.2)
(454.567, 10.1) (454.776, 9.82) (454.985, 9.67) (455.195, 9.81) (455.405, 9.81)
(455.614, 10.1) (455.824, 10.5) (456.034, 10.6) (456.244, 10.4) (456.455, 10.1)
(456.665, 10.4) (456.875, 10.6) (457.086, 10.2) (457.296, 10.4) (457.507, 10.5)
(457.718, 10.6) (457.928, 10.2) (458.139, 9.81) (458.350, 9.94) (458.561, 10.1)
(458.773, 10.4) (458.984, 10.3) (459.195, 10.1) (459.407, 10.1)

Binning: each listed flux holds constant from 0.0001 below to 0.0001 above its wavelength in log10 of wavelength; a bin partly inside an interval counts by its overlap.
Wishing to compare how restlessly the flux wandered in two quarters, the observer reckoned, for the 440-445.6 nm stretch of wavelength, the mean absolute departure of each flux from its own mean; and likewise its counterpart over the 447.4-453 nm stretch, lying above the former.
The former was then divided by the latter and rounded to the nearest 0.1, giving 1.5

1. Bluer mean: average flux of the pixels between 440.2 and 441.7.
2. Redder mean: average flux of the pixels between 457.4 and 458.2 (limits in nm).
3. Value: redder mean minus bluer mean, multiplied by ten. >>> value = 9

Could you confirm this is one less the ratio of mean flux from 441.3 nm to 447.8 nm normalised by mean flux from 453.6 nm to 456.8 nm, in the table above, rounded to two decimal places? 0.03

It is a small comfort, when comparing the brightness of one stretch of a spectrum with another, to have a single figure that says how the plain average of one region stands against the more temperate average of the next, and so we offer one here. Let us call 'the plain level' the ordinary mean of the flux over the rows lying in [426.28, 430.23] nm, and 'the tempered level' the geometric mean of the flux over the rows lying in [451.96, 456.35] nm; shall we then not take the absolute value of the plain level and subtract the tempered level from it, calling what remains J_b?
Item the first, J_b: -1.6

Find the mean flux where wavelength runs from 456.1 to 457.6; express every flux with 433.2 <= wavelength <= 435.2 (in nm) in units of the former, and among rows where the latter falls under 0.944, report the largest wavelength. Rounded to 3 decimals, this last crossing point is 435.108 nm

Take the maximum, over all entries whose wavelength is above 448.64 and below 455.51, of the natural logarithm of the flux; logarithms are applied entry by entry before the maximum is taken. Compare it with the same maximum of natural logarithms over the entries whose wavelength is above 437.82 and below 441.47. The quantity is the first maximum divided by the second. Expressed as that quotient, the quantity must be 1.016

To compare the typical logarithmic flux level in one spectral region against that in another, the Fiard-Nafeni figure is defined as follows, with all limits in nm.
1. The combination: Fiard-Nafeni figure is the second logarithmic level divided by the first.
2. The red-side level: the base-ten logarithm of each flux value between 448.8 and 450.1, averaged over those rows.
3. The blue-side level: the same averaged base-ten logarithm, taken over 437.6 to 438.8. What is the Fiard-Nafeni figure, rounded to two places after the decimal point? 0.94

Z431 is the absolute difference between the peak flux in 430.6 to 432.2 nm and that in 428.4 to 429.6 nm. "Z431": 1.5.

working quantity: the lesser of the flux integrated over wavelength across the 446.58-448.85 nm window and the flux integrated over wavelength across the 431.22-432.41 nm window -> 11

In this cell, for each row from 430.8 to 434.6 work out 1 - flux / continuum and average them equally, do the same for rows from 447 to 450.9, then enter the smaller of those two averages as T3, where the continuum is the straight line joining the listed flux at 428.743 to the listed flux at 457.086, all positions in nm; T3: -0.075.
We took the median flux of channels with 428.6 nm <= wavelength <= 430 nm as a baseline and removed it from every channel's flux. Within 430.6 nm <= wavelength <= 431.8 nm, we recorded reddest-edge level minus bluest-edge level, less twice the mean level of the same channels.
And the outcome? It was 5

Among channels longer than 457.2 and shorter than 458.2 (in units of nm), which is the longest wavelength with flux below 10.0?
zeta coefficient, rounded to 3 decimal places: 458.139 nm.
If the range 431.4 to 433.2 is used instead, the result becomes 433.109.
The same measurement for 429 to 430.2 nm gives 430.128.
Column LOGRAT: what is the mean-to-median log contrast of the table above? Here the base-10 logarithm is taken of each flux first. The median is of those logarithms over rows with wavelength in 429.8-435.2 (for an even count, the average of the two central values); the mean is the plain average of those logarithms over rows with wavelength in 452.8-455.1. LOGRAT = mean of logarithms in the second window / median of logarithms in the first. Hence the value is 1.08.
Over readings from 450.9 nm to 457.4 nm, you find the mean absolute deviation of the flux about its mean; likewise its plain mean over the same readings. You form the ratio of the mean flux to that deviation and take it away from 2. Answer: -32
